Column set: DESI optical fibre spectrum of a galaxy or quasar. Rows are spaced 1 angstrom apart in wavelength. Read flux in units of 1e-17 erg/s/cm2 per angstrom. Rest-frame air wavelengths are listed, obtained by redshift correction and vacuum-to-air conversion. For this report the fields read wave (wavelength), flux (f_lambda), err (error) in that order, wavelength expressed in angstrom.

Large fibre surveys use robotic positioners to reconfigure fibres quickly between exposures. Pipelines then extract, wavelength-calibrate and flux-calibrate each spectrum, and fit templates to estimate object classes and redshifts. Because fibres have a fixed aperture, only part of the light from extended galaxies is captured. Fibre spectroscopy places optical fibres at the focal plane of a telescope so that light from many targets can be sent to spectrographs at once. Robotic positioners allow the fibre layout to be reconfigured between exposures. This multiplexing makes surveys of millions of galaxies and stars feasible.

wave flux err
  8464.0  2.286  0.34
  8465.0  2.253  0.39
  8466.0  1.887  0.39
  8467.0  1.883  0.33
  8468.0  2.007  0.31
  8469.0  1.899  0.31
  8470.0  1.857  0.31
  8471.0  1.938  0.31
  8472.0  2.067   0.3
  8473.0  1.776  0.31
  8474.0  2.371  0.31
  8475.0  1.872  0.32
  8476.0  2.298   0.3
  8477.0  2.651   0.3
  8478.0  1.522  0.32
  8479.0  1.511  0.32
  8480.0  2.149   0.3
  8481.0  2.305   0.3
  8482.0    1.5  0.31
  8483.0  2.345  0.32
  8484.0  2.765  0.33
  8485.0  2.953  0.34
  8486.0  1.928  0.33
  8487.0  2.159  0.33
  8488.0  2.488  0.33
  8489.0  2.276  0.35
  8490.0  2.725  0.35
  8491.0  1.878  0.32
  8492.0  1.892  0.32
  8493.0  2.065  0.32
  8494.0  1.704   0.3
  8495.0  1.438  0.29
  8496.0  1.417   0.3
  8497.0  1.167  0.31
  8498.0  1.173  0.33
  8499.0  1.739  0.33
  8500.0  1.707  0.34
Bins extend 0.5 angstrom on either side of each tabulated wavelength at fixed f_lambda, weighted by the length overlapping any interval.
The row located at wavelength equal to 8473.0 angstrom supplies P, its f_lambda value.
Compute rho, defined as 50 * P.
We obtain 89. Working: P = 1.776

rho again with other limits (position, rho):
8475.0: 94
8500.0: 85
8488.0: 124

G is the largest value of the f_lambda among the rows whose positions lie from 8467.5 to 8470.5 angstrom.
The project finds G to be 2.007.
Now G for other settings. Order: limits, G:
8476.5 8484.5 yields 2.765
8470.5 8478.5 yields 2.651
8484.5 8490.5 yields 2.953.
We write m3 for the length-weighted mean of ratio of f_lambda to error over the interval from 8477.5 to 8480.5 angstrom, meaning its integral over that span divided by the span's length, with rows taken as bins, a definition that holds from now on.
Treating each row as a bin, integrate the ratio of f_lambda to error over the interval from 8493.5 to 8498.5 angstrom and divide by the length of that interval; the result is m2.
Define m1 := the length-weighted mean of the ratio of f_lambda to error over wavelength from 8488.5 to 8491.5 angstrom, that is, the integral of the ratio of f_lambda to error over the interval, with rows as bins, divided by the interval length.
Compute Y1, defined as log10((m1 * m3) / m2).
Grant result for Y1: 0.91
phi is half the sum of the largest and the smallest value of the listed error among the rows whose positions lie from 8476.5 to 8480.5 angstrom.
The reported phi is 0.310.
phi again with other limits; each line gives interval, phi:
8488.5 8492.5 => 0.335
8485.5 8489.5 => 0.340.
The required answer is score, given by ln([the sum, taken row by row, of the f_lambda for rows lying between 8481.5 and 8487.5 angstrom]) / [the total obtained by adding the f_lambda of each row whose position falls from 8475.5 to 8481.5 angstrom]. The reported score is 0.210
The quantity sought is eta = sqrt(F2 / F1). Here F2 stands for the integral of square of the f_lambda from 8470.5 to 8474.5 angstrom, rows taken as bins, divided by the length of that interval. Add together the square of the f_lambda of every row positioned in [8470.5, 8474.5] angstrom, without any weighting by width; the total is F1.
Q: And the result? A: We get 0.50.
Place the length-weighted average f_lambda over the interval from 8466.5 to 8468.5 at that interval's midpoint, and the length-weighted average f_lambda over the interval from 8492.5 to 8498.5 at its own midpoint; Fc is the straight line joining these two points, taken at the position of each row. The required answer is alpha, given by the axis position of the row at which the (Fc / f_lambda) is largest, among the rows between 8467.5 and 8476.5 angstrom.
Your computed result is 8473.0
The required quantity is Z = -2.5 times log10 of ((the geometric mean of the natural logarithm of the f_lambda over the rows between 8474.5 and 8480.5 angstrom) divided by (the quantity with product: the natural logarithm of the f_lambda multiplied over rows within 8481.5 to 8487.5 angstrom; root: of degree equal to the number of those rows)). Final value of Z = 0.2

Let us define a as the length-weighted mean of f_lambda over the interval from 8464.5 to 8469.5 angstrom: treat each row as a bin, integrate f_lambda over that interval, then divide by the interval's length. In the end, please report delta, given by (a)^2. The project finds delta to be 3.94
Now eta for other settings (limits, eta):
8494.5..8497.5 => 0.58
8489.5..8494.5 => 0.45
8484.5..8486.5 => 0.71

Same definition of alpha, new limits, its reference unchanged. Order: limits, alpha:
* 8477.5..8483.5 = 8478.0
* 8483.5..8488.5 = 8486.0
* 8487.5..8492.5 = 8491.0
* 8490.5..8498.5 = 8497.0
